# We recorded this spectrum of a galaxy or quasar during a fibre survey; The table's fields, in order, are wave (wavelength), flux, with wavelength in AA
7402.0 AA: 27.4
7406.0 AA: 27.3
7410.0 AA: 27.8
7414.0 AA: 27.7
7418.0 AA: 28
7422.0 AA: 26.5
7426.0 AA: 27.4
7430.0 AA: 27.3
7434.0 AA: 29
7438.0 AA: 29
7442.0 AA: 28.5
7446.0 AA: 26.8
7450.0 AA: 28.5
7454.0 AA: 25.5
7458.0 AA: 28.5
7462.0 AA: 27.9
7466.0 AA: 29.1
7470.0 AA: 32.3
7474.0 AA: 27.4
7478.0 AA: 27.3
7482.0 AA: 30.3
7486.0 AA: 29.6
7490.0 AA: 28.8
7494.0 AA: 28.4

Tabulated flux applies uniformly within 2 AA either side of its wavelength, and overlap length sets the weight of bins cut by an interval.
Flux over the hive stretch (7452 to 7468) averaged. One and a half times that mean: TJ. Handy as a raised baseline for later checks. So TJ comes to 41.6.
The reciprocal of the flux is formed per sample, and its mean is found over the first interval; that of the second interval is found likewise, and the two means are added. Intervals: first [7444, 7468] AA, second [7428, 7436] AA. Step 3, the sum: 0.0717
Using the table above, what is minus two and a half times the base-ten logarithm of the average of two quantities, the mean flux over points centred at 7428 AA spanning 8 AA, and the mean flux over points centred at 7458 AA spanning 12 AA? -3.59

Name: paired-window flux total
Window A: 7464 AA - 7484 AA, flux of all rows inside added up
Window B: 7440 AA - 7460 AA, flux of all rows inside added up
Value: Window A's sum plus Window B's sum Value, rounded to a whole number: 284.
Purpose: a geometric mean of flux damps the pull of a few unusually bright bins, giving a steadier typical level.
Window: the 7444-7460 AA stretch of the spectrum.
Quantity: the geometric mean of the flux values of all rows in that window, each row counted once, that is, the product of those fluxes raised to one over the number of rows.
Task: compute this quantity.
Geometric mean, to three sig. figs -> 27.3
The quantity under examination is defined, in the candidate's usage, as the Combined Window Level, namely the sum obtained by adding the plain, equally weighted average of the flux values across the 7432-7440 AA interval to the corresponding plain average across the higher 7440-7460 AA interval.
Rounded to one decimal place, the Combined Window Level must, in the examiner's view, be 56.6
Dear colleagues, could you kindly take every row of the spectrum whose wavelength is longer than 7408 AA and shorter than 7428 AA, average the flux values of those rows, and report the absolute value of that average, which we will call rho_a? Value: 27.5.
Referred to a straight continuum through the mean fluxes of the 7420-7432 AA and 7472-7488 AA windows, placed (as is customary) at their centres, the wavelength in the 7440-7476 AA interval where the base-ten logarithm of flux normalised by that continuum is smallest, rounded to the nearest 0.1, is 7454.0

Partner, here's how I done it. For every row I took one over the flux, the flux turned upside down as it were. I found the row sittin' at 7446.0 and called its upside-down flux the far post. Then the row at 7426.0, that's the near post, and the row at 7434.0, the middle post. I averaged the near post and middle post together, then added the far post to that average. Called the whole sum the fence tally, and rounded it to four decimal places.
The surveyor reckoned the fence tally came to 0.0728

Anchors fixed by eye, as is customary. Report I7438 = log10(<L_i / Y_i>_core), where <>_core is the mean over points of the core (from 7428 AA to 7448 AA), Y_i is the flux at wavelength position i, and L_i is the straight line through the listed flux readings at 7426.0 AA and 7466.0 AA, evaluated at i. -0.003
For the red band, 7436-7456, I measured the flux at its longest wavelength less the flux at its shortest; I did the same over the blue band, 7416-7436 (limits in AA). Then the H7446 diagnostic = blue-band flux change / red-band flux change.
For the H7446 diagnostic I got -0.29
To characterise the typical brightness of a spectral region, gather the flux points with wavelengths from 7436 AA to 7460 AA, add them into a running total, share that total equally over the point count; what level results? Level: 27.8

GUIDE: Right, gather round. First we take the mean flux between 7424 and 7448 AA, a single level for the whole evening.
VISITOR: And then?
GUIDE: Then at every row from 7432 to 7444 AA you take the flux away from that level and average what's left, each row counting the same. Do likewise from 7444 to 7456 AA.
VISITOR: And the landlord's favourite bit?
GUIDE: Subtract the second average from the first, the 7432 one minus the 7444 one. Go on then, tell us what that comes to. -1.9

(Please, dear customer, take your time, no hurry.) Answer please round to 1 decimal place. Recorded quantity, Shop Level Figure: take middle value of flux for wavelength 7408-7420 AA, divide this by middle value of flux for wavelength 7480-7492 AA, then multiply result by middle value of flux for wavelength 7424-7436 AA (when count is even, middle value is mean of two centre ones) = 25.7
